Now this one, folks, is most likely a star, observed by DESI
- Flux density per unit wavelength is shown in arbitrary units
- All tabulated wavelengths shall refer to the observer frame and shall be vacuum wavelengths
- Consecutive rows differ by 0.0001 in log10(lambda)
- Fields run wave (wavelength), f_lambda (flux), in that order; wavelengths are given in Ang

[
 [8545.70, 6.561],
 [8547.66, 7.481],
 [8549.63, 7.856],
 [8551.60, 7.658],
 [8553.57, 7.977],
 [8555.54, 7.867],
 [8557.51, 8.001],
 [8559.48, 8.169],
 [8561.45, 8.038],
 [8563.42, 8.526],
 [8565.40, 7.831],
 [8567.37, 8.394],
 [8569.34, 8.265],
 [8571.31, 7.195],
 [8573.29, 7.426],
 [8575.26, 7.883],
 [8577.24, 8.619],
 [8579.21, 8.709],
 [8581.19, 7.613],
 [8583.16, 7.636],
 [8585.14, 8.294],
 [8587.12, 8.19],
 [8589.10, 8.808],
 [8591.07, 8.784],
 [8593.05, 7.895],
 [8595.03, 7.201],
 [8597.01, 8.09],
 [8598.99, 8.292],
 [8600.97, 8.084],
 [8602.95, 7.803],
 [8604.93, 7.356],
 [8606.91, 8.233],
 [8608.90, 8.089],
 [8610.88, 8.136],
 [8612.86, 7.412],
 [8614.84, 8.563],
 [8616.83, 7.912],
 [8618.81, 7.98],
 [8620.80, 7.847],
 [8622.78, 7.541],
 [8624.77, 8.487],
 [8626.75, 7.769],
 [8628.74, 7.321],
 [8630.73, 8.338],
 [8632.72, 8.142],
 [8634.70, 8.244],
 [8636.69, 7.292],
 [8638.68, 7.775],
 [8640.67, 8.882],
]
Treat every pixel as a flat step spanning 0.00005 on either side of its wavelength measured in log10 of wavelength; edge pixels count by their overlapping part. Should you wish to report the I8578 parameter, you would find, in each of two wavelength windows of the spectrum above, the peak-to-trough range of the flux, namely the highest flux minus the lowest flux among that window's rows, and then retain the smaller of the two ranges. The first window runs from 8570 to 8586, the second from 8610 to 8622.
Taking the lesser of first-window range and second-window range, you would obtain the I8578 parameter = 1.2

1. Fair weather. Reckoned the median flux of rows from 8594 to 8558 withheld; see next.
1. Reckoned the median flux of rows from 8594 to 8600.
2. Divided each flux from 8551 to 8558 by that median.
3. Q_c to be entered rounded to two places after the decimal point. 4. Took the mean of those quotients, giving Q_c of 0.97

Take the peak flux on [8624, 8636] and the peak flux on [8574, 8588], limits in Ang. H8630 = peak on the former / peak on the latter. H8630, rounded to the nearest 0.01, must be 0.97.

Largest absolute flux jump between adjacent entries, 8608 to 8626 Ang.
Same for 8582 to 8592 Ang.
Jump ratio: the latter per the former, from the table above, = 0.57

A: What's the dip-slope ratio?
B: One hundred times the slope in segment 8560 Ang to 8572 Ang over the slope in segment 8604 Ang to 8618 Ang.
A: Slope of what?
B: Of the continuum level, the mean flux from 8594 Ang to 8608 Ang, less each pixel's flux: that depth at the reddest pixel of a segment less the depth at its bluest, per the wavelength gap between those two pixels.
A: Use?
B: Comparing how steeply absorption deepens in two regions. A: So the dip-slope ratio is -183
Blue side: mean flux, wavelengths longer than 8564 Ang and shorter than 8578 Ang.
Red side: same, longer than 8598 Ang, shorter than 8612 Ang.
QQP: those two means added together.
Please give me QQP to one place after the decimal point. 15.9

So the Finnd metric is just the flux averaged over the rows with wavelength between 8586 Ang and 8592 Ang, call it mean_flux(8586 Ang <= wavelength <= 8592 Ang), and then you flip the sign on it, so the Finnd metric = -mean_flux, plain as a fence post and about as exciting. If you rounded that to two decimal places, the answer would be -8.59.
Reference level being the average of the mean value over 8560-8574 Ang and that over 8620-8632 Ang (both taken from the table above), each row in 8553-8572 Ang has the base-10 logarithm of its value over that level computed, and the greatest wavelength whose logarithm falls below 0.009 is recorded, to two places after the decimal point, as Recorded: 8571.31 Ang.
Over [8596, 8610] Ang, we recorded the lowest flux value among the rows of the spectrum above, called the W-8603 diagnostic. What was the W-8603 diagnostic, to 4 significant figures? 7.356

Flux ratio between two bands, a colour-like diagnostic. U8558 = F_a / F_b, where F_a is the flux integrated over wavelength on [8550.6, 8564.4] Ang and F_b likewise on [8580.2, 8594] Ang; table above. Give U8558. 0.98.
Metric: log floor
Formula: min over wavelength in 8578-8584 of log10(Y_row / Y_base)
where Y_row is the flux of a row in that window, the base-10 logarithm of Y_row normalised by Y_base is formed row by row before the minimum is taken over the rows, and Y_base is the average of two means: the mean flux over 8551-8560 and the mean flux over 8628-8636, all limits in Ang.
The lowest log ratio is -0.020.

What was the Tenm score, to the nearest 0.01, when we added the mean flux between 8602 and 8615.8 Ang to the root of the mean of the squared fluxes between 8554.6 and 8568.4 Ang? 16.06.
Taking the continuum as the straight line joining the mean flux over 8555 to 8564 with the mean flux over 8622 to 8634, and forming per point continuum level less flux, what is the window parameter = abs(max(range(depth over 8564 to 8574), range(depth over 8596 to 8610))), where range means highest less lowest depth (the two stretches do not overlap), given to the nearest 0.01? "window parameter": 1.19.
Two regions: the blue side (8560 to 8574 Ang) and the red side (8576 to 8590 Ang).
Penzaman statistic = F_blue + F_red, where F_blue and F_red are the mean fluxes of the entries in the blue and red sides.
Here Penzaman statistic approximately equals 16.2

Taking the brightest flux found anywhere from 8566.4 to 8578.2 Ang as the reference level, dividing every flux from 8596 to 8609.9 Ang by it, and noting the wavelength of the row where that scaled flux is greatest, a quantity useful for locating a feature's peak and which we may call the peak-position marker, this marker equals 8598.99 Ang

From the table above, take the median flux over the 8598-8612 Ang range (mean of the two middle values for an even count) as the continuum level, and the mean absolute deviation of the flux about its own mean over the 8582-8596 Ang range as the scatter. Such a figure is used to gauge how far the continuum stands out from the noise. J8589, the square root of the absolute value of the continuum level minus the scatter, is 2.76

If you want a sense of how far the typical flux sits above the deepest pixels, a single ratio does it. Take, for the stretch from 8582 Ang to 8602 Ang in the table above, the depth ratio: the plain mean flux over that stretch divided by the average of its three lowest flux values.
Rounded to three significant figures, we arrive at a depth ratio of 1.07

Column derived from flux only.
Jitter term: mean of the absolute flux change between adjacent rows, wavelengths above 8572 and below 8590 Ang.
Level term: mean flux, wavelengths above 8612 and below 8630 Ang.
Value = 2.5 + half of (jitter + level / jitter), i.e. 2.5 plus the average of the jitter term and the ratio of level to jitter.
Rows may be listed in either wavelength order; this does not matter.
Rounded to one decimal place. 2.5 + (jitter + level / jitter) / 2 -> 11.1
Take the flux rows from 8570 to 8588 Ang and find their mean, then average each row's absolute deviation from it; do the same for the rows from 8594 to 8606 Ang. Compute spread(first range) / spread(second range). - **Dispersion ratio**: 1.3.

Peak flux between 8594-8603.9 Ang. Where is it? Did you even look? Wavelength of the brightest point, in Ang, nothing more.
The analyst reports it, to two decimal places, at 8598.99 Ang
